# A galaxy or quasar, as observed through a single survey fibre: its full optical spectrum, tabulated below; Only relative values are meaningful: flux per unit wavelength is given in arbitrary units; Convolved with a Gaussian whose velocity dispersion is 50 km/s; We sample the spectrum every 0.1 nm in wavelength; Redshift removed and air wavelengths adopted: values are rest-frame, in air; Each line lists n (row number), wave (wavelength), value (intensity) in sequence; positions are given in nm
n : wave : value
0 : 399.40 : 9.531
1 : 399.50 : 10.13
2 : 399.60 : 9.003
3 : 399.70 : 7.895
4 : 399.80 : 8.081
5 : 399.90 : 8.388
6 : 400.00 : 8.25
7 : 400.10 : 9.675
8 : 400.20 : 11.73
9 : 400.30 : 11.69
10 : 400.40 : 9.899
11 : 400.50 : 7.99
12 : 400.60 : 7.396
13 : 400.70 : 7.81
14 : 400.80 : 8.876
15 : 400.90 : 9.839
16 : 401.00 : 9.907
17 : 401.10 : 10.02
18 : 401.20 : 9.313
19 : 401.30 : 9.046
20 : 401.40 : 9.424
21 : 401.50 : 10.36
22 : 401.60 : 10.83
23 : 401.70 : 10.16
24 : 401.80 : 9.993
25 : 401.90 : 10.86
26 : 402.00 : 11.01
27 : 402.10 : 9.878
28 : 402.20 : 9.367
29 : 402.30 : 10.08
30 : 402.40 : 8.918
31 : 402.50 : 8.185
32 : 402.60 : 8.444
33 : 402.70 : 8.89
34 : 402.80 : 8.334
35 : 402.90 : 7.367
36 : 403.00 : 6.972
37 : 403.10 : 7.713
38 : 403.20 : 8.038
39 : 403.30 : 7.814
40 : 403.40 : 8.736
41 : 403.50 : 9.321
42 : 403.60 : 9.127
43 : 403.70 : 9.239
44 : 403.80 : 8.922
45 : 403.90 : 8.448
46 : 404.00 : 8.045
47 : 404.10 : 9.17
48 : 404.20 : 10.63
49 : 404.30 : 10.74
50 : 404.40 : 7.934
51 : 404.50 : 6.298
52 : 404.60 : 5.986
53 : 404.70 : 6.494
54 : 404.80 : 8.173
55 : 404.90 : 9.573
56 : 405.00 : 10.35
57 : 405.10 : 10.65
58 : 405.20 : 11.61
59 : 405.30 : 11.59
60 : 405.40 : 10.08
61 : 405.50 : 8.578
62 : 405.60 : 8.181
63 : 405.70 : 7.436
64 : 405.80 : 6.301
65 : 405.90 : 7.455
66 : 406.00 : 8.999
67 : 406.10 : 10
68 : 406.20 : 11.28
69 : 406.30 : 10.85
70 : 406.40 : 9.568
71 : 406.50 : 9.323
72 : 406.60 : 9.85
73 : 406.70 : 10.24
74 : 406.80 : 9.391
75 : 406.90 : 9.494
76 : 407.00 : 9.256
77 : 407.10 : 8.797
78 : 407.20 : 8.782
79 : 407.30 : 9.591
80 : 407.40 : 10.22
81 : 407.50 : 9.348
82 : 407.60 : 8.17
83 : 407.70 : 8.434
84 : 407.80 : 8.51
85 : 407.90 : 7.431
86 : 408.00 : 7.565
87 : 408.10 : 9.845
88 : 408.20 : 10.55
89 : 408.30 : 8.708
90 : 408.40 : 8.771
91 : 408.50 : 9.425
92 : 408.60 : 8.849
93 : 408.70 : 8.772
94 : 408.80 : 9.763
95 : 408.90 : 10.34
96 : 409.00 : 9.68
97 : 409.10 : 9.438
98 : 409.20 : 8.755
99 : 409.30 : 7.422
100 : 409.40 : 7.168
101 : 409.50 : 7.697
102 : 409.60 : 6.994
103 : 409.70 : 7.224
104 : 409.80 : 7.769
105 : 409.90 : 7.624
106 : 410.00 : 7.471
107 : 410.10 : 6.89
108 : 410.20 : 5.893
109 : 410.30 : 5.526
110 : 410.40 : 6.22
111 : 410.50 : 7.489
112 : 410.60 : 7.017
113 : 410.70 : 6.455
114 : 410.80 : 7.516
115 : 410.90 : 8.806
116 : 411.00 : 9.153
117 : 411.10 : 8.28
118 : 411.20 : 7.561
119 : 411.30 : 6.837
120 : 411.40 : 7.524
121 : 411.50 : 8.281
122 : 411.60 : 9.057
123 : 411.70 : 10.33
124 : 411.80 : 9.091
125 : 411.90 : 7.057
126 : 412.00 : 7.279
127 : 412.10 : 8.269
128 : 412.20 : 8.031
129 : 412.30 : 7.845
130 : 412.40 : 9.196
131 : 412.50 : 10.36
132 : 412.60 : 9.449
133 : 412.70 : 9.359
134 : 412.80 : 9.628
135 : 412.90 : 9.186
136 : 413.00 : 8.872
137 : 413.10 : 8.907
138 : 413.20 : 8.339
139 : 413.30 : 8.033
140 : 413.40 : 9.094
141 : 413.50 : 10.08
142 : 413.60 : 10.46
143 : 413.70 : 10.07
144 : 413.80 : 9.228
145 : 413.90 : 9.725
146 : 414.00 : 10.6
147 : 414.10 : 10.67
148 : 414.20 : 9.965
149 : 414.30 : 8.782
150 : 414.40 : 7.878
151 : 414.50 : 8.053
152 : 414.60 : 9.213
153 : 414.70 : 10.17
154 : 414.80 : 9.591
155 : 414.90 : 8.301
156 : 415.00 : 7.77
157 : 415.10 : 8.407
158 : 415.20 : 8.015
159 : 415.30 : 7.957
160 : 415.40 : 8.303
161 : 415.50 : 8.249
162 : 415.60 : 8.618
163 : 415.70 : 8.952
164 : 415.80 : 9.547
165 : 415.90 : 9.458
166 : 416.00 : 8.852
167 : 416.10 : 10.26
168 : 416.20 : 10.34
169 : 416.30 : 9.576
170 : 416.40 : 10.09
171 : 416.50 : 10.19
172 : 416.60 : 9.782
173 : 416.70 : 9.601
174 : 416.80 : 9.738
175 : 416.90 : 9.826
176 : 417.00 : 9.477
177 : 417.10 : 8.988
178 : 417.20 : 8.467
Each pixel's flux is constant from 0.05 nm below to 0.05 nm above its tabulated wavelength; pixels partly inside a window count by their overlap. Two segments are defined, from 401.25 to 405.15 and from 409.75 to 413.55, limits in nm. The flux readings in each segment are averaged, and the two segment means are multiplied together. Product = 73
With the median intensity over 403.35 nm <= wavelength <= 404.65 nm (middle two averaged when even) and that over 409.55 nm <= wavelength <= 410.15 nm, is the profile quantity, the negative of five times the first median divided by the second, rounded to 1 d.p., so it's -6.1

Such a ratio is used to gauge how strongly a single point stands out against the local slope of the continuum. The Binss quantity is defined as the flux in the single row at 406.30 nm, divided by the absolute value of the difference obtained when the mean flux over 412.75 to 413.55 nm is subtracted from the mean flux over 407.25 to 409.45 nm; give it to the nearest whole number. 147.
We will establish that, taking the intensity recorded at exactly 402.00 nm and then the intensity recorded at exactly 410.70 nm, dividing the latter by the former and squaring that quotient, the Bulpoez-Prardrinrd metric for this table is 0.3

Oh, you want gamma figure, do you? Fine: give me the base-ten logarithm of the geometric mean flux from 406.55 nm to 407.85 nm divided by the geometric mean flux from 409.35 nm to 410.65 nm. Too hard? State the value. 0.12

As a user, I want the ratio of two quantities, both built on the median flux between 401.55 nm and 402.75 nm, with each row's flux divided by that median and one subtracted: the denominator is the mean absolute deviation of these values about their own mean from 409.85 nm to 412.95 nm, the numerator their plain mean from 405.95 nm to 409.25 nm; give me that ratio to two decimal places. -0.58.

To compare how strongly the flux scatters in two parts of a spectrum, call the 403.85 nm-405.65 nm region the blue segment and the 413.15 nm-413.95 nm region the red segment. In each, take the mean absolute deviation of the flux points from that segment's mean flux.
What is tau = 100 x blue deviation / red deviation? 207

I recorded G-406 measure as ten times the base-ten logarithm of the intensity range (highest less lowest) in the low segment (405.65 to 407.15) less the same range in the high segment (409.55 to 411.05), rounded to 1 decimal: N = 1.3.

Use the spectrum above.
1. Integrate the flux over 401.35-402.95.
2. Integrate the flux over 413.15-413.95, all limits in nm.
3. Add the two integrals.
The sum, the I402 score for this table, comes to 23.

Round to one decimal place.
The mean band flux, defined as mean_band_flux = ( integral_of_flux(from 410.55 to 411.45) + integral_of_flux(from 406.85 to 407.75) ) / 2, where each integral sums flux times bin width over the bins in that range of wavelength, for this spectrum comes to 7.6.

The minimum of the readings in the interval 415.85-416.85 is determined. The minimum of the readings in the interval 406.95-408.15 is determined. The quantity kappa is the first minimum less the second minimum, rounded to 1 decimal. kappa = 1.4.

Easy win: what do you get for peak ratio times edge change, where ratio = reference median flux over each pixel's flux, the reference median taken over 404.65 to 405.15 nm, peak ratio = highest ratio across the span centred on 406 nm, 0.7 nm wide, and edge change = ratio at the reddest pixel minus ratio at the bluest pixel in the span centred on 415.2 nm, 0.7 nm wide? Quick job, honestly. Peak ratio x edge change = 0.01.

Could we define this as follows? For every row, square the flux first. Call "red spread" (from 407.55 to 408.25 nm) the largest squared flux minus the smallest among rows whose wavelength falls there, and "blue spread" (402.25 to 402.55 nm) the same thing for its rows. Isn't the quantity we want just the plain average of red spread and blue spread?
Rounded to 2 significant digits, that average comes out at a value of 45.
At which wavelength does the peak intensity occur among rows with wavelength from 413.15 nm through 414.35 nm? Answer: 414.10 nm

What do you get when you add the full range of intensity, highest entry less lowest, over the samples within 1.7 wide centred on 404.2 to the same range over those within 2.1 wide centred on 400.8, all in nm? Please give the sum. 9.1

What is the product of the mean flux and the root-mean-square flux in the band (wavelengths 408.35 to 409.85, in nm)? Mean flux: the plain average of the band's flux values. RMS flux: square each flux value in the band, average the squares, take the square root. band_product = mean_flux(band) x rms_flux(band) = 73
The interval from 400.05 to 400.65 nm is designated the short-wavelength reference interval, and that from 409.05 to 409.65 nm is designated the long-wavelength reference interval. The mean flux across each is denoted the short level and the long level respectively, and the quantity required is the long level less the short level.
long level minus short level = -1.8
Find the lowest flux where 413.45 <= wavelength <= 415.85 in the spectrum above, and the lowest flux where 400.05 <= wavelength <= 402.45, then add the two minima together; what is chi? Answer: 15.2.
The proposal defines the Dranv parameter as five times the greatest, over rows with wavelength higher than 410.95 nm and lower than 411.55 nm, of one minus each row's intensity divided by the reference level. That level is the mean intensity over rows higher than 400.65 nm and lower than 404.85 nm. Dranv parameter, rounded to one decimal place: 1.2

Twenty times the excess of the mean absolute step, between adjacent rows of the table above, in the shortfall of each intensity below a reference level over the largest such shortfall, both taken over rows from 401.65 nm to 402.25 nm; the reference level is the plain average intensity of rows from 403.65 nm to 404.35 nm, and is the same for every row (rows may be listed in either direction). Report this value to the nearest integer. 12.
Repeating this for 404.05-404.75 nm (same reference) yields -44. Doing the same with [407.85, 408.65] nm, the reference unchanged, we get -20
